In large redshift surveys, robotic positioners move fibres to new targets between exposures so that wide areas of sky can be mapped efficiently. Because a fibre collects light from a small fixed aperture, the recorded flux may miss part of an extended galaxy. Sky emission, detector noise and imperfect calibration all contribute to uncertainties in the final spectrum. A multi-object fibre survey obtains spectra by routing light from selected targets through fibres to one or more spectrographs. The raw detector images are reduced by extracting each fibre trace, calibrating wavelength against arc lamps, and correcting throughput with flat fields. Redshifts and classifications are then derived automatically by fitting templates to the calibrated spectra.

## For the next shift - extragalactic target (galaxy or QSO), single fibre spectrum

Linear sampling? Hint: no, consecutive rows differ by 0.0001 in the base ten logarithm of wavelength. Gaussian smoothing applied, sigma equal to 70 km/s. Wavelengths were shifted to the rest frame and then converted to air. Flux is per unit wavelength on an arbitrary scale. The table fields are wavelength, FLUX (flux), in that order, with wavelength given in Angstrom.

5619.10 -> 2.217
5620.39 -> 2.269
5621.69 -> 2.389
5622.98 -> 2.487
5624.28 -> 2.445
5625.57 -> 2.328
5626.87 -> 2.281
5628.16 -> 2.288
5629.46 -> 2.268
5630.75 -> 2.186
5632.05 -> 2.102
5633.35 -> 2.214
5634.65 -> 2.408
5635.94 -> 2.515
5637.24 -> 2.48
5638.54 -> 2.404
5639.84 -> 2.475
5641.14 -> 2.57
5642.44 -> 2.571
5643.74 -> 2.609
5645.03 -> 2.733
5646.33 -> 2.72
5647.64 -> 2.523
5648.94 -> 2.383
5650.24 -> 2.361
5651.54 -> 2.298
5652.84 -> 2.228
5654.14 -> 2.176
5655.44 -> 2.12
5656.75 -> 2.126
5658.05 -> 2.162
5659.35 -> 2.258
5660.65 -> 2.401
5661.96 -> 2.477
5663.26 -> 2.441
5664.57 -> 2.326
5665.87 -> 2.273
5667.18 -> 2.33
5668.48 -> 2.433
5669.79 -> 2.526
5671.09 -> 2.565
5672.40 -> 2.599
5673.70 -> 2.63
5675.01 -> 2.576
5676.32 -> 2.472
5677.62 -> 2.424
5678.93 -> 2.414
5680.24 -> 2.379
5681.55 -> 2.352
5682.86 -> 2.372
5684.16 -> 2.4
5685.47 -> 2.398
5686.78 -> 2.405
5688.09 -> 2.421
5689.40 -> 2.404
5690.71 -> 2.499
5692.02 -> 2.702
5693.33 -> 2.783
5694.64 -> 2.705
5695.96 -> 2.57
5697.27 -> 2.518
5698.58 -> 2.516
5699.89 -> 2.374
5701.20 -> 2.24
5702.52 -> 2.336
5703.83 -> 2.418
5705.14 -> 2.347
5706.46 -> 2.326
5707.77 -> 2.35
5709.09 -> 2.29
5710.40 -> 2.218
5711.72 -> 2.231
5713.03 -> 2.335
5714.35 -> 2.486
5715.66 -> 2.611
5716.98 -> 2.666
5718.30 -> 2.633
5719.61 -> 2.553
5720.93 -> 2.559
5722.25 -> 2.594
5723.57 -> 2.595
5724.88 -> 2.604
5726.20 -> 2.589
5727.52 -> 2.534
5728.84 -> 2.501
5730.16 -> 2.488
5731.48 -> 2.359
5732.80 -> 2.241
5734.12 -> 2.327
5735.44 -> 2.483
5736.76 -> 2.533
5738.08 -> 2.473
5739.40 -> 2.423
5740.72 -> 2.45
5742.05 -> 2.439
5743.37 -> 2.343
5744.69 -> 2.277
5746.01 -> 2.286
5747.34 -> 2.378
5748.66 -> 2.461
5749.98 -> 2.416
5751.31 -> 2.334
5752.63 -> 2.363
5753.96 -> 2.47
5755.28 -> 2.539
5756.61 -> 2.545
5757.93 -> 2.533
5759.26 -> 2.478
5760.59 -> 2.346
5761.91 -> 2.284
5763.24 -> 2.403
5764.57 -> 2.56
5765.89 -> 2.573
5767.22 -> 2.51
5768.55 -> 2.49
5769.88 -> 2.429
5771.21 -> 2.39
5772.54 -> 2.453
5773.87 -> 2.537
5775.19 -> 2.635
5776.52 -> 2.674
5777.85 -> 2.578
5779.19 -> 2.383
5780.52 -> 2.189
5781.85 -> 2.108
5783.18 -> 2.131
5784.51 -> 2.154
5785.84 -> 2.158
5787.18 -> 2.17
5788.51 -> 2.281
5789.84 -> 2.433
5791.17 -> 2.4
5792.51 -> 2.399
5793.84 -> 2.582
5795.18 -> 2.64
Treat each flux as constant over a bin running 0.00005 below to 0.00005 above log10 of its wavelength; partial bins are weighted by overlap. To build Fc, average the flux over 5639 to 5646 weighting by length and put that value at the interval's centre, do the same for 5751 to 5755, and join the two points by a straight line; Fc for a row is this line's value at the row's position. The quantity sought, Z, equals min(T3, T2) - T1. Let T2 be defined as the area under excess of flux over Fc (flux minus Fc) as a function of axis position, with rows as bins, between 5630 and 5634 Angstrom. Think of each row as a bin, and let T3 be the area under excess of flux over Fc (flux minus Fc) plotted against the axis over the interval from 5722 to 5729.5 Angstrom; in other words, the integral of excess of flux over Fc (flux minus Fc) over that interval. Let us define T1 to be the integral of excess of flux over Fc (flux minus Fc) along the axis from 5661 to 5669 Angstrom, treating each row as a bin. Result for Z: -0.4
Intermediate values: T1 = -1.4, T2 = -1.8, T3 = 0.84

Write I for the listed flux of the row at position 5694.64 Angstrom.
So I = 2.705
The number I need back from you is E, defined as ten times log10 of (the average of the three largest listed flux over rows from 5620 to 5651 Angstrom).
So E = 4.29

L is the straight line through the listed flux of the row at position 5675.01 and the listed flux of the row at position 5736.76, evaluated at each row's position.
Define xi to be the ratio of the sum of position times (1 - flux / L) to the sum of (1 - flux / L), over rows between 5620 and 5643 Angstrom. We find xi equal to 5629.7 Angstrom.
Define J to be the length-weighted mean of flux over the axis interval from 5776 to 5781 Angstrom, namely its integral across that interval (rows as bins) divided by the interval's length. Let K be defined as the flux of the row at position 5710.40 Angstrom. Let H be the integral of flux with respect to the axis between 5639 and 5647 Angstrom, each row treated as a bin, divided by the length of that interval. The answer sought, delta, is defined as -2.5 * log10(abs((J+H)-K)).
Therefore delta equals -1.13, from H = 2.61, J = 2.46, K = 2.218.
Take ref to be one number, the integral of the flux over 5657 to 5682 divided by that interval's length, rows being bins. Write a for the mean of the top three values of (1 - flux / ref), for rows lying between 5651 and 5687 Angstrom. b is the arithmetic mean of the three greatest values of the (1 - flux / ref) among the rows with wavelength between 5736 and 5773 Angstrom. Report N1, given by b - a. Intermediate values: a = 0.117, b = 0.057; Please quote -0.060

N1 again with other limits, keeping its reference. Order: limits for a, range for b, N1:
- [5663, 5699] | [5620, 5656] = 0.073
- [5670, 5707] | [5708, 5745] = 0.029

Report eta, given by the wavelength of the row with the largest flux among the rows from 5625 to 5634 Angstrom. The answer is 5625.57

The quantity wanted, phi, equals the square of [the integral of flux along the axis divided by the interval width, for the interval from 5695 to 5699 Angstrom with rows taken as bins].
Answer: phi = 6.5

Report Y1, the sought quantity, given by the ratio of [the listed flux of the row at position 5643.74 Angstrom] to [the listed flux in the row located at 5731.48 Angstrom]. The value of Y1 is 1.11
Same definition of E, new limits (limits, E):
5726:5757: 4.08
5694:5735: 4.26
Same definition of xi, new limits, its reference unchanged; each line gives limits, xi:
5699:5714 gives 5706.8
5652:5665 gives 5657.6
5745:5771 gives 5754.0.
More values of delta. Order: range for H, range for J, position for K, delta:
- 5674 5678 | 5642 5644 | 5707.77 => -1.10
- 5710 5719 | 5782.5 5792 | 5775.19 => -0.79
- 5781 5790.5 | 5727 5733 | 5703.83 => -0.87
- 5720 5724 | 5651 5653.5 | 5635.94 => -0.92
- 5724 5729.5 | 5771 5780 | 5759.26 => -1.04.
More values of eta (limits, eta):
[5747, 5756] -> 5755.28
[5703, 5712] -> 5703.83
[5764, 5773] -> 5765.89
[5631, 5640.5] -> 5635.94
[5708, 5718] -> 5716.98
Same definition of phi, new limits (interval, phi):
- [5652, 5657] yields 4.7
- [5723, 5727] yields 6.7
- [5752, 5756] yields 6.0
